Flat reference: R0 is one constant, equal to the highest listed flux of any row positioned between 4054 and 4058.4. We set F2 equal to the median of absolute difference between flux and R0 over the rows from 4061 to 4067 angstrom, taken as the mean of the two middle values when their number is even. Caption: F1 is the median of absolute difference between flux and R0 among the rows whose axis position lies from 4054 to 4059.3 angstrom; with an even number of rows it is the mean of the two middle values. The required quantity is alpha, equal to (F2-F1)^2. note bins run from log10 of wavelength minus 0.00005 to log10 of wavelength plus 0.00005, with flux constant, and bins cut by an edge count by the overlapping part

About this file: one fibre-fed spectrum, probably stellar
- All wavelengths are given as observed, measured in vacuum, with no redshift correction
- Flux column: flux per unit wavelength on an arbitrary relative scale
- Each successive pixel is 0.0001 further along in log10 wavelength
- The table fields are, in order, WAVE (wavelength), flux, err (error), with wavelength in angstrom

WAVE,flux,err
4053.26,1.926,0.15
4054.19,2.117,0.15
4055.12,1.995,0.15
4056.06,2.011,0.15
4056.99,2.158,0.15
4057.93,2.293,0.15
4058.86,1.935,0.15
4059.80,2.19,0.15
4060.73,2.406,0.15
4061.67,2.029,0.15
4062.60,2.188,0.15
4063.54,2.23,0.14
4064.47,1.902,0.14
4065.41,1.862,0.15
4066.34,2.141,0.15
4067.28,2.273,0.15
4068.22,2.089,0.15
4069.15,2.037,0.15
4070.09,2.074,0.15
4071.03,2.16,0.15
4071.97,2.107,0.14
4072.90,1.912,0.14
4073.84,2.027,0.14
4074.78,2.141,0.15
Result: 0.0004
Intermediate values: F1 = 0.229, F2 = 0.21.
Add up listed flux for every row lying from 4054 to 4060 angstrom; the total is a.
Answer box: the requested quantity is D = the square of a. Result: 216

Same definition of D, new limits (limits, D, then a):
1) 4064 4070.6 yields 207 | 14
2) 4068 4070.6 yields 38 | 6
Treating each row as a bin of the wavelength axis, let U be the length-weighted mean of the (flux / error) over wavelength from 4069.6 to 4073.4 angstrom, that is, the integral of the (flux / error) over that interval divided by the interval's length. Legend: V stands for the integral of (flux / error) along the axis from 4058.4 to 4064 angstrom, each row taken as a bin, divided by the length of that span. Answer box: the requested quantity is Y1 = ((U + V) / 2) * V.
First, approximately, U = 14.2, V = 14.6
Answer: 210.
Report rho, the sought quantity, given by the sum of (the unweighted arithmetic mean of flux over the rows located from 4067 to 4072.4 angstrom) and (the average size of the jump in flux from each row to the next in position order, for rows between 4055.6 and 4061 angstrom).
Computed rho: 2.35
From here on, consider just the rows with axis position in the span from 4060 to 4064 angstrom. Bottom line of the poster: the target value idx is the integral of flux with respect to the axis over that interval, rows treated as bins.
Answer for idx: 8.8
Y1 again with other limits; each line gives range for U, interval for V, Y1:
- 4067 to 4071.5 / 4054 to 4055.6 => 189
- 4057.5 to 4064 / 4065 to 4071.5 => 200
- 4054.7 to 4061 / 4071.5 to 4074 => 206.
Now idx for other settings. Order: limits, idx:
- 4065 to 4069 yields 8.4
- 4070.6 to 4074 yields 7.0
